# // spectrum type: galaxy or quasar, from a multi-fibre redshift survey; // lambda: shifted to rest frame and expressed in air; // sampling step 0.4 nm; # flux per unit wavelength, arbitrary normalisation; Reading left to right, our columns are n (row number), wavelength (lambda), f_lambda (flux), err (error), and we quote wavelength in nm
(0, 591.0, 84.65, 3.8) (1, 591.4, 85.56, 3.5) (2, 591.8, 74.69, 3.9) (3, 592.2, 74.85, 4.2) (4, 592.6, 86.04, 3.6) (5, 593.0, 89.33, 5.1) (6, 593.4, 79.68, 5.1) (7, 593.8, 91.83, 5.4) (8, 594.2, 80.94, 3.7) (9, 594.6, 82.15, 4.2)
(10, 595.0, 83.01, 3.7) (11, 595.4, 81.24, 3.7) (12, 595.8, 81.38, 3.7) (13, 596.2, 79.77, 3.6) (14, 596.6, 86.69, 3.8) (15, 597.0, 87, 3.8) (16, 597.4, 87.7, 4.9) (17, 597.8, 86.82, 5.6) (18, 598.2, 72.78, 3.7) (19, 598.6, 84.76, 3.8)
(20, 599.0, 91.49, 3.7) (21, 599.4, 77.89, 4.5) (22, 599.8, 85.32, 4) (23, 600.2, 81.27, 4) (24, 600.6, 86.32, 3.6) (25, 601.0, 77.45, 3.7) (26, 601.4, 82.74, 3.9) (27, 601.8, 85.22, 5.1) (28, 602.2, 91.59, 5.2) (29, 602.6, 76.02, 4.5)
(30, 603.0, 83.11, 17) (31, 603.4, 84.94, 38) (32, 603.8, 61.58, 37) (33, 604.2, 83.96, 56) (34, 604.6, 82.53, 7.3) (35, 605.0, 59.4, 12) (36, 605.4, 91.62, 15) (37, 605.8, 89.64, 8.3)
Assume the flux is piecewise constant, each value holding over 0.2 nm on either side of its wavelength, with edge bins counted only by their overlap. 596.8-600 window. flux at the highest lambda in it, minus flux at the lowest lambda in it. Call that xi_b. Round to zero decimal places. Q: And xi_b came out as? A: -2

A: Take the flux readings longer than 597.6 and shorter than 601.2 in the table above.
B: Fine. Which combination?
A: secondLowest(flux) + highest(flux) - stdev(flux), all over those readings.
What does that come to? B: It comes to 163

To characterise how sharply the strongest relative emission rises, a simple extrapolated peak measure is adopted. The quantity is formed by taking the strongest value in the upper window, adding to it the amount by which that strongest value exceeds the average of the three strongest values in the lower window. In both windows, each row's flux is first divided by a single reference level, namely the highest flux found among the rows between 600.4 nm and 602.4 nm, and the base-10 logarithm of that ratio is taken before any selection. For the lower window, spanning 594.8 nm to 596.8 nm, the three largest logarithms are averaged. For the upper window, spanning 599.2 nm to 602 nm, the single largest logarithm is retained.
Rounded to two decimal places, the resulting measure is -0.01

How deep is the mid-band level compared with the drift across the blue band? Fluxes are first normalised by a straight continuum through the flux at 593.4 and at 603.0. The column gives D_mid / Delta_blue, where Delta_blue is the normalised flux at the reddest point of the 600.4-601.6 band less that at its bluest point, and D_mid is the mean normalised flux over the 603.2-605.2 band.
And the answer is -19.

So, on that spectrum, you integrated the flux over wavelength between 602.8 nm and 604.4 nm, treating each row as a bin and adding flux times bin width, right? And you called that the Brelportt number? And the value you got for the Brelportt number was 125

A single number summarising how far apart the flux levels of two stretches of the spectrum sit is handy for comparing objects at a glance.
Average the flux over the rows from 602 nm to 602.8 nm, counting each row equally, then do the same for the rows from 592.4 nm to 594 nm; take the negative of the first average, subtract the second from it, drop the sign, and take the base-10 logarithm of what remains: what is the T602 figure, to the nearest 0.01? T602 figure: 2.23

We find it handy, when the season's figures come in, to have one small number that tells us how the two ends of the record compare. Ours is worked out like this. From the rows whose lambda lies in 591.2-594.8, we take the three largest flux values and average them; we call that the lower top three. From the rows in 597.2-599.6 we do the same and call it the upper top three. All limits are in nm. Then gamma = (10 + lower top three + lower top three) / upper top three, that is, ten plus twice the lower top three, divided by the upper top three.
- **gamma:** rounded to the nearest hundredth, 2.12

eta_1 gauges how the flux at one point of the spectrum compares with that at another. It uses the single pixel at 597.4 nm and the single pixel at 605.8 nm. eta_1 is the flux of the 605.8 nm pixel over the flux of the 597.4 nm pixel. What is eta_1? 1.02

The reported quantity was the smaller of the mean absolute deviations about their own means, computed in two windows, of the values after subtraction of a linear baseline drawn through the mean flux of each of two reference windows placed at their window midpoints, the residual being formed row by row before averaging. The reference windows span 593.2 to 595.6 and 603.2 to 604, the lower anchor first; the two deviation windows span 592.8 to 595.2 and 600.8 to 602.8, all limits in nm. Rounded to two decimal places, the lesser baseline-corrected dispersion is 3.63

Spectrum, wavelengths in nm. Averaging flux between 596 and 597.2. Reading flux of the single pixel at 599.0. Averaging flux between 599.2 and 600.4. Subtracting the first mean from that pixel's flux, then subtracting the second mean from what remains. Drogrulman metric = -74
